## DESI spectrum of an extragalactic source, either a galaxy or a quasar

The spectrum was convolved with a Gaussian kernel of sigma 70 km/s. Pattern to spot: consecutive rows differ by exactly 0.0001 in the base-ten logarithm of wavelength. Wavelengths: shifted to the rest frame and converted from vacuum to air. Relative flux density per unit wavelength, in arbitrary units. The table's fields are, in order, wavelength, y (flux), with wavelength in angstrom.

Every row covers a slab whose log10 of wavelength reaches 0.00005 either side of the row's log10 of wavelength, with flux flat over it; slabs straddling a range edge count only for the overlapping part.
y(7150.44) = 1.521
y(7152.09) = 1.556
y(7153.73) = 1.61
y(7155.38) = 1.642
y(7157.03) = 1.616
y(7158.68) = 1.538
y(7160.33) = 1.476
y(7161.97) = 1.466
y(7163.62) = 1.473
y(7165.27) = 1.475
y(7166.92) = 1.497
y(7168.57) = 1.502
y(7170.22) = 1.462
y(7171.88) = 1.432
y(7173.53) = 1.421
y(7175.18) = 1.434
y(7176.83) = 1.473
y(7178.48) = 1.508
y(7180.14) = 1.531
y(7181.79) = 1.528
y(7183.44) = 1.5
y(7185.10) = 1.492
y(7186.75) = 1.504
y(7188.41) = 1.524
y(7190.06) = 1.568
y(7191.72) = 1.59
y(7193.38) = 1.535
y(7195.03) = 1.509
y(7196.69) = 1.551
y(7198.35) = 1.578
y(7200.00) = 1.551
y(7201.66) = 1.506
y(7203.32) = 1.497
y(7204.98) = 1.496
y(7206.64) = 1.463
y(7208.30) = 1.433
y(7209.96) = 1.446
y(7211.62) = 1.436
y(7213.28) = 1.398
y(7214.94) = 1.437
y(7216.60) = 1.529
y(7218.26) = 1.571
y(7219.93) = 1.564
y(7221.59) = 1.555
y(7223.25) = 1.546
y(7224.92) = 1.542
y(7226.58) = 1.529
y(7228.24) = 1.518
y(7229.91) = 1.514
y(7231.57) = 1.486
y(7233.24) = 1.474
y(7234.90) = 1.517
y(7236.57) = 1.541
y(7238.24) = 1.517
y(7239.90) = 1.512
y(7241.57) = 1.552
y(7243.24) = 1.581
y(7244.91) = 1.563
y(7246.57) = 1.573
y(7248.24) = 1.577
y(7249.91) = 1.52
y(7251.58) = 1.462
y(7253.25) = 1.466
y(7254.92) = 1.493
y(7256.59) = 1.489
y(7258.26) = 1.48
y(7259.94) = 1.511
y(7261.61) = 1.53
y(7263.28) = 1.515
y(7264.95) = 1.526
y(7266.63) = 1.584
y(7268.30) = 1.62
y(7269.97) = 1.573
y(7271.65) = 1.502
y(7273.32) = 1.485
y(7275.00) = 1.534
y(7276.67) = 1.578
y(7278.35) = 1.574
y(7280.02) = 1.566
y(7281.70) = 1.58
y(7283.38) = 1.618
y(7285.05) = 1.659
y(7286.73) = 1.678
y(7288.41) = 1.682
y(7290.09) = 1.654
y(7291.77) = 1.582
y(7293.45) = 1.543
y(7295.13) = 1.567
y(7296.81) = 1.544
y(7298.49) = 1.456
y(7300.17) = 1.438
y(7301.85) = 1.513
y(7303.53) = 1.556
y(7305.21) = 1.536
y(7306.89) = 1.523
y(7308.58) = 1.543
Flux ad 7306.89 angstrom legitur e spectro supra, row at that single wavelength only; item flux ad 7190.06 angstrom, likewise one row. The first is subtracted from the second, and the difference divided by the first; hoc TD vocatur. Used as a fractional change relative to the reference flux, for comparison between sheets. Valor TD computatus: 0.030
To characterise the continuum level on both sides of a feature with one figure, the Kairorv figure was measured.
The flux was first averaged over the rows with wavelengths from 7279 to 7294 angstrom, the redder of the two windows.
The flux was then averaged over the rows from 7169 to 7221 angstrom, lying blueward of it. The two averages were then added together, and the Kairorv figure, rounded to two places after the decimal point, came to 3.12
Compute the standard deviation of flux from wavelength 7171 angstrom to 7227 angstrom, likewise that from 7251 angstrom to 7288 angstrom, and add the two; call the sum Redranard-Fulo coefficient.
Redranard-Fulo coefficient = 0.11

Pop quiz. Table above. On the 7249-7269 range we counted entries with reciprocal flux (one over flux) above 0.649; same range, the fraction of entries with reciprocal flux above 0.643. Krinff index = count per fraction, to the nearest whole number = 12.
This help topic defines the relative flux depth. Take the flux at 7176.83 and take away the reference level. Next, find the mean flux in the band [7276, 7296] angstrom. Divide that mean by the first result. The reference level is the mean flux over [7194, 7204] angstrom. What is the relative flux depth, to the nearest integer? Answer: -27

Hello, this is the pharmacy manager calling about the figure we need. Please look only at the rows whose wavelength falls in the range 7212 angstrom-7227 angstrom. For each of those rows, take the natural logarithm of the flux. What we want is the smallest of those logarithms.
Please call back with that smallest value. 0.335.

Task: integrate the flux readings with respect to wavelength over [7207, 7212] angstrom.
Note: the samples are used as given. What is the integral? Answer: 7.2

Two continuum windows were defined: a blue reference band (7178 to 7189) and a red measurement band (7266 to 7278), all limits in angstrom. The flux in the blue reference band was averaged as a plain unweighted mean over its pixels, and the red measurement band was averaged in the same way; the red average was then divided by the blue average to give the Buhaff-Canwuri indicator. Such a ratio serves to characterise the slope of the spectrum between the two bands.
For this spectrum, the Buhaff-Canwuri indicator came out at 1.03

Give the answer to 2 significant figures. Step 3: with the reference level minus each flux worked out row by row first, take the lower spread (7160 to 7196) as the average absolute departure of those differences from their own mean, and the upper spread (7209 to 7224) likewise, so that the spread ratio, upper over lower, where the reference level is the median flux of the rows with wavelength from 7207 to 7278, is 1.9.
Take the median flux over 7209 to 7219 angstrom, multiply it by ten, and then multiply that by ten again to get 144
